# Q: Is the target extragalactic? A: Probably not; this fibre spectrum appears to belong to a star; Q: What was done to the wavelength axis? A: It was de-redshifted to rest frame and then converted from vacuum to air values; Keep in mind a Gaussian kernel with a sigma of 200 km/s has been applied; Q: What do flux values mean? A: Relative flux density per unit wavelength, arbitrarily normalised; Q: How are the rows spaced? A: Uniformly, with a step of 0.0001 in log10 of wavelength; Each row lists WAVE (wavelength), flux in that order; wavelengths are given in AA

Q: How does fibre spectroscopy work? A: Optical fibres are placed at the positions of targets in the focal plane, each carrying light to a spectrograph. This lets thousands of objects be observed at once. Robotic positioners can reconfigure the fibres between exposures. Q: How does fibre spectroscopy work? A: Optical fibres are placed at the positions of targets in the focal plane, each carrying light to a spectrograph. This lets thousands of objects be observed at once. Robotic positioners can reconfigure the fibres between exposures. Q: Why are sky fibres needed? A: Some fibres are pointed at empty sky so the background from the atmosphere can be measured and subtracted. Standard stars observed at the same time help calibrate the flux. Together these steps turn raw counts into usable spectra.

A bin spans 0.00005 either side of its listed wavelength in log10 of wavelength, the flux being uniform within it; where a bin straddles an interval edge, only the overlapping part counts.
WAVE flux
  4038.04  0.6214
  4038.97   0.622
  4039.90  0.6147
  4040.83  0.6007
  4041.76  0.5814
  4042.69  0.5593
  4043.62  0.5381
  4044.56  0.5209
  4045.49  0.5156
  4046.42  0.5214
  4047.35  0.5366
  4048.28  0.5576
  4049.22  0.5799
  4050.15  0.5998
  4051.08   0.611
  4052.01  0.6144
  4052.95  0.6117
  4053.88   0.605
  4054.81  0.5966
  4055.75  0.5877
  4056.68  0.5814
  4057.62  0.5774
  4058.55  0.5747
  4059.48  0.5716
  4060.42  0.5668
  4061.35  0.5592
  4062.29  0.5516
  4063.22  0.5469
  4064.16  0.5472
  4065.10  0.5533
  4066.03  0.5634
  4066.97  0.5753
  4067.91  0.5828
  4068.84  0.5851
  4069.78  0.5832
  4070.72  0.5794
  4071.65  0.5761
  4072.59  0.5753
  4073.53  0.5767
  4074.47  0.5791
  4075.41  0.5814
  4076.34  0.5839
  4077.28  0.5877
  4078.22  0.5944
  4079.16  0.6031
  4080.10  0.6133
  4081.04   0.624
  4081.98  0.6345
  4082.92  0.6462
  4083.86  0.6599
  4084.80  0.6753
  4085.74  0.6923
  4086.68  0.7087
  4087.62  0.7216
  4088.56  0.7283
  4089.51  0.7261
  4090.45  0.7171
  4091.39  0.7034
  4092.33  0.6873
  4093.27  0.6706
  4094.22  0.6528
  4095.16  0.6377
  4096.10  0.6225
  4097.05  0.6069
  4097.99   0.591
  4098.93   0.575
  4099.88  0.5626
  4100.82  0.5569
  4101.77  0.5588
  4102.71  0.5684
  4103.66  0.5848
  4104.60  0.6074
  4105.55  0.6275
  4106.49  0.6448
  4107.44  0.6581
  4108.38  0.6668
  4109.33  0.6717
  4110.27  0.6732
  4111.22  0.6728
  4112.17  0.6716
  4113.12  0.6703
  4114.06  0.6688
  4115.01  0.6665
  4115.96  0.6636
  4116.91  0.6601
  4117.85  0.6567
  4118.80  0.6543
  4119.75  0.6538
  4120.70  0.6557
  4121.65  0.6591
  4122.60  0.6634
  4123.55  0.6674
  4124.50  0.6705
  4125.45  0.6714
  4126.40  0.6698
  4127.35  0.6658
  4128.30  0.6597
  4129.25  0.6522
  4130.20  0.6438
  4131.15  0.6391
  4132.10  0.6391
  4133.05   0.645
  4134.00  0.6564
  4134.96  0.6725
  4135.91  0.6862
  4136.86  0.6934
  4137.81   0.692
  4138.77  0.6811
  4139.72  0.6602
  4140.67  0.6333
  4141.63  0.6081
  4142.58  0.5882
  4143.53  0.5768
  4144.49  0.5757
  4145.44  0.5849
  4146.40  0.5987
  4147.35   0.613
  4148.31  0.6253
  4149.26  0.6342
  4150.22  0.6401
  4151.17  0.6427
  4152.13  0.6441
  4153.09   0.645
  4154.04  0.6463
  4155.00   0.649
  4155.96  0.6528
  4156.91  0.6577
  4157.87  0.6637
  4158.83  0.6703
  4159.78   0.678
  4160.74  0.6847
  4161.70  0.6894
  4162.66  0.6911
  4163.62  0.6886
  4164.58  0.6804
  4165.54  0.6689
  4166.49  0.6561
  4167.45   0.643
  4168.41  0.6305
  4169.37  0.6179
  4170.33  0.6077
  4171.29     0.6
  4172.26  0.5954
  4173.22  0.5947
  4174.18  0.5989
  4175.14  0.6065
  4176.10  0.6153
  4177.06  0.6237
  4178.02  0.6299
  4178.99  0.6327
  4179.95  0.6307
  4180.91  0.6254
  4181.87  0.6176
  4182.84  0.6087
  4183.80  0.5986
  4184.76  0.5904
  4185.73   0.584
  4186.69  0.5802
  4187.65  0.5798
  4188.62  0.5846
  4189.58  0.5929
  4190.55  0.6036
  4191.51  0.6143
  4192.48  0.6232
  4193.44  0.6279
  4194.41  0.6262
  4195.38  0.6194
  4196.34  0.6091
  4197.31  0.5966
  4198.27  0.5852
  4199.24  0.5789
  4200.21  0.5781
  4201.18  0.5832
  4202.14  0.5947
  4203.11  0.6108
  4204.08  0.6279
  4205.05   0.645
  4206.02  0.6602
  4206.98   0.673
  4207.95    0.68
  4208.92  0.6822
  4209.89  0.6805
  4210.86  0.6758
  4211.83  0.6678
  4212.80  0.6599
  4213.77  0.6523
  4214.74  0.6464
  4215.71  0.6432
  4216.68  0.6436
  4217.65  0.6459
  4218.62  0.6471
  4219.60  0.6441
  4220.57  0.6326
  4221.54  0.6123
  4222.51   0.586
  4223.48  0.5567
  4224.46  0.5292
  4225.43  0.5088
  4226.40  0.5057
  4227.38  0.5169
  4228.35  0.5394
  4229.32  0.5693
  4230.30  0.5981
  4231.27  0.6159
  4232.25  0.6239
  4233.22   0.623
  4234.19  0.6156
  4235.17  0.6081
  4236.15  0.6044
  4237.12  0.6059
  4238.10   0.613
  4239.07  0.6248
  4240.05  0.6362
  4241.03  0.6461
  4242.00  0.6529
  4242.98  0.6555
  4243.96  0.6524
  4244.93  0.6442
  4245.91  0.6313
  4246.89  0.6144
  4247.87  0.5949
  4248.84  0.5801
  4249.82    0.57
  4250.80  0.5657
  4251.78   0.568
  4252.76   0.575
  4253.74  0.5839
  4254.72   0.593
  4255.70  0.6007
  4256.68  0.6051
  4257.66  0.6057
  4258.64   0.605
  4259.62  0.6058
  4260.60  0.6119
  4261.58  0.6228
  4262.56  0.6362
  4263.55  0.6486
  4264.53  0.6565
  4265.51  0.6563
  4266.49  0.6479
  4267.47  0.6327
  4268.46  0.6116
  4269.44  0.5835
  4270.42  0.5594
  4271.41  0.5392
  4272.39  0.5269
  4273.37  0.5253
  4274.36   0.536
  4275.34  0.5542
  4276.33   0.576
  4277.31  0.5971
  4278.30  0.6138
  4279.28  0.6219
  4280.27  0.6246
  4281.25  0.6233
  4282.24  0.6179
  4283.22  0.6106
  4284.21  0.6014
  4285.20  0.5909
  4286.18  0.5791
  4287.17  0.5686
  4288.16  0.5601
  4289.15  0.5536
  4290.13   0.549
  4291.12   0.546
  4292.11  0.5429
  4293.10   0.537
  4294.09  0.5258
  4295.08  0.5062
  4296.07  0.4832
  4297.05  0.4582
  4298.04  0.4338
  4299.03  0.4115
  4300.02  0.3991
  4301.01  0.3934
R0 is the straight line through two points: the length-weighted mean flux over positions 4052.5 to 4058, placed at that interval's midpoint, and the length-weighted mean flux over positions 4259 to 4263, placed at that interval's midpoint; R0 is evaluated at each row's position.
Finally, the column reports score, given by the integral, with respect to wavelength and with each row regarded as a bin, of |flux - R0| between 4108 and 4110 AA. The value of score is 0.139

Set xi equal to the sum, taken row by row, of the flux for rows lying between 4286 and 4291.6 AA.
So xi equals 3.36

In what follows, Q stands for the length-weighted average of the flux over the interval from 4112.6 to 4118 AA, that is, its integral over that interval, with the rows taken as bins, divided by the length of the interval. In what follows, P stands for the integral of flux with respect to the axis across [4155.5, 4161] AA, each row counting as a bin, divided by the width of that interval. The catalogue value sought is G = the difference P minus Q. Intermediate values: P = 0.67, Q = 0.67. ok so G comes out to 0.003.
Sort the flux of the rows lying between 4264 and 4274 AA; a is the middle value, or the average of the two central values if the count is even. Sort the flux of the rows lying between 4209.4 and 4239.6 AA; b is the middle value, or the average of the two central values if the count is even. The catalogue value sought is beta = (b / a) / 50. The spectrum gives 0.0206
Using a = 0.60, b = 0.616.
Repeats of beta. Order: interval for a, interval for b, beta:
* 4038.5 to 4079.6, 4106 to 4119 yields 0.0230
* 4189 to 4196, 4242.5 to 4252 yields 0.0195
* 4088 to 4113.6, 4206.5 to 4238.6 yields 0.0191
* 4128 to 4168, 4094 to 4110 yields 0.0187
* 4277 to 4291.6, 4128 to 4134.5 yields 0.0216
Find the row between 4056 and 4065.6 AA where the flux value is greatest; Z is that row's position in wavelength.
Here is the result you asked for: 4056.68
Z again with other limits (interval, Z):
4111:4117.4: 4111.22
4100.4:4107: 4106.49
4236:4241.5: 4241.03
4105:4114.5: 4110.27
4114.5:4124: 4123.55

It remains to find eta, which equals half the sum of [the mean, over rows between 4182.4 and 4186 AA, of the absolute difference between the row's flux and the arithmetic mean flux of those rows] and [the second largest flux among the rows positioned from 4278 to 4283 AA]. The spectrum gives 0.32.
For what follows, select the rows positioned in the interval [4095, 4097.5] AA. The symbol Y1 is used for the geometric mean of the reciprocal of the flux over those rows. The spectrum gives 1.61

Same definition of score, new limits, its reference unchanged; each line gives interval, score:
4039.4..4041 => 0.029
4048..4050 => 0.040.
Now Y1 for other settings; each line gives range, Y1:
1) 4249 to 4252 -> 1.76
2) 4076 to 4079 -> 1.70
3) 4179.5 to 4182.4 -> 1.60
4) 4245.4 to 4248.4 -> 1.63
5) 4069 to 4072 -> 1.73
